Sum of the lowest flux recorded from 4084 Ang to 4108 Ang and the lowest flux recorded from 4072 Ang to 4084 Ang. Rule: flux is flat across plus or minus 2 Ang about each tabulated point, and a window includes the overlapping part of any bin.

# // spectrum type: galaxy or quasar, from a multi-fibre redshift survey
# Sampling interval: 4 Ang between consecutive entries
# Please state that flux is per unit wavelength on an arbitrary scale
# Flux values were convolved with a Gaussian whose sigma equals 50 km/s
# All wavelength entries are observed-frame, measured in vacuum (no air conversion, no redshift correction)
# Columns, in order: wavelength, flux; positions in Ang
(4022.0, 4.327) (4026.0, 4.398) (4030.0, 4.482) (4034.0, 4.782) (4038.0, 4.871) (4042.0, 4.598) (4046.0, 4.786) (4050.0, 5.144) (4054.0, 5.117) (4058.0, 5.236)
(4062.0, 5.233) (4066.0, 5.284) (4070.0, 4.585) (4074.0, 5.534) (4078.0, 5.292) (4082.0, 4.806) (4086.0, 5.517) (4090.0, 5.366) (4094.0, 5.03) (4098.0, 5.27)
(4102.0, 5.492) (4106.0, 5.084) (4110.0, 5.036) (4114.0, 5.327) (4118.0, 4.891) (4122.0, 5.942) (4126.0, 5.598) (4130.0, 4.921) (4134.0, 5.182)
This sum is 9.84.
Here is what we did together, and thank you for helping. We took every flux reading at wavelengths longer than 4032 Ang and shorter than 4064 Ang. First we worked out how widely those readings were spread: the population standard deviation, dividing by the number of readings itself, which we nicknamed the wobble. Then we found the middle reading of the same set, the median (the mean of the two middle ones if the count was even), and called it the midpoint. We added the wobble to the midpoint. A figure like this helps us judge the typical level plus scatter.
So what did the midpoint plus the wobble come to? 5.2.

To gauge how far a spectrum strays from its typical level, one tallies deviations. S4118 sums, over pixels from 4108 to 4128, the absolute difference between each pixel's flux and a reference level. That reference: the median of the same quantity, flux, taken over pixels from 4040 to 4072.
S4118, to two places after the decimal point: 1.81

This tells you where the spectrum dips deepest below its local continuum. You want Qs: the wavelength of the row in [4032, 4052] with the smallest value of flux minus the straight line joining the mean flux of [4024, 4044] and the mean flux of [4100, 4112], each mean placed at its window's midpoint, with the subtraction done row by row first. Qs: 4042.0 Ang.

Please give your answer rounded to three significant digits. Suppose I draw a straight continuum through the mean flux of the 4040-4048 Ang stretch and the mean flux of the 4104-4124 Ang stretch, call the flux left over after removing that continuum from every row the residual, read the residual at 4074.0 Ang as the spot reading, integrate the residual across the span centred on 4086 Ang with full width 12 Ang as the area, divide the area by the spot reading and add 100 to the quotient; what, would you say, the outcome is 104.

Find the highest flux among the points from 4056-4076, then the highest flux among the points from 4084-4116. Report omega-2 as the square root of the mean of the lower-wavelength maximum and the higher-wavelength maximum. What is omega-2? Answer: 2.35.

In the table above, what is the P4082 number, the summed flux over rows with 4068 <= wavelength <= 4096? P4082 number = 36.1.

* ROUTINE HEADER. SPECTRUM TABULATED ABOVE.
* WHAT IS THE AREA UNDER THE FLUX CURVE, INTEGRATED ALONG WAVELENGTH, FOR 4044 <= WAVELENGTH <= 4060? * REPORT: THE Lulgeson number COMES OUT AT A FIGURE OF 81.1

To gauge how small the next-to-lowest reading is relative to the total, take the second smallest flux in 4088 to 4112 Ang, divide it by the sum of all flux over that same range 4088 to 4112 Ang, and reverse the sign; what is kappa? -0.161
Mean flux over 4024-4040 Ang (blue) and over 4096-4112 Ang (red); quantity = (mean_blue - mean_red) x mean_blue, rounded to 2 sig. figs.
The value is -2.7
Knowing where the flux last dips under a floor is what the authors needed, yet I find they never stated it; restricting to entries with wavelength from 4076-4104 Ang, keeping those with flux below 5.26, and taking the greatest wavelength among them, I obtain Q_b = 4094.0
